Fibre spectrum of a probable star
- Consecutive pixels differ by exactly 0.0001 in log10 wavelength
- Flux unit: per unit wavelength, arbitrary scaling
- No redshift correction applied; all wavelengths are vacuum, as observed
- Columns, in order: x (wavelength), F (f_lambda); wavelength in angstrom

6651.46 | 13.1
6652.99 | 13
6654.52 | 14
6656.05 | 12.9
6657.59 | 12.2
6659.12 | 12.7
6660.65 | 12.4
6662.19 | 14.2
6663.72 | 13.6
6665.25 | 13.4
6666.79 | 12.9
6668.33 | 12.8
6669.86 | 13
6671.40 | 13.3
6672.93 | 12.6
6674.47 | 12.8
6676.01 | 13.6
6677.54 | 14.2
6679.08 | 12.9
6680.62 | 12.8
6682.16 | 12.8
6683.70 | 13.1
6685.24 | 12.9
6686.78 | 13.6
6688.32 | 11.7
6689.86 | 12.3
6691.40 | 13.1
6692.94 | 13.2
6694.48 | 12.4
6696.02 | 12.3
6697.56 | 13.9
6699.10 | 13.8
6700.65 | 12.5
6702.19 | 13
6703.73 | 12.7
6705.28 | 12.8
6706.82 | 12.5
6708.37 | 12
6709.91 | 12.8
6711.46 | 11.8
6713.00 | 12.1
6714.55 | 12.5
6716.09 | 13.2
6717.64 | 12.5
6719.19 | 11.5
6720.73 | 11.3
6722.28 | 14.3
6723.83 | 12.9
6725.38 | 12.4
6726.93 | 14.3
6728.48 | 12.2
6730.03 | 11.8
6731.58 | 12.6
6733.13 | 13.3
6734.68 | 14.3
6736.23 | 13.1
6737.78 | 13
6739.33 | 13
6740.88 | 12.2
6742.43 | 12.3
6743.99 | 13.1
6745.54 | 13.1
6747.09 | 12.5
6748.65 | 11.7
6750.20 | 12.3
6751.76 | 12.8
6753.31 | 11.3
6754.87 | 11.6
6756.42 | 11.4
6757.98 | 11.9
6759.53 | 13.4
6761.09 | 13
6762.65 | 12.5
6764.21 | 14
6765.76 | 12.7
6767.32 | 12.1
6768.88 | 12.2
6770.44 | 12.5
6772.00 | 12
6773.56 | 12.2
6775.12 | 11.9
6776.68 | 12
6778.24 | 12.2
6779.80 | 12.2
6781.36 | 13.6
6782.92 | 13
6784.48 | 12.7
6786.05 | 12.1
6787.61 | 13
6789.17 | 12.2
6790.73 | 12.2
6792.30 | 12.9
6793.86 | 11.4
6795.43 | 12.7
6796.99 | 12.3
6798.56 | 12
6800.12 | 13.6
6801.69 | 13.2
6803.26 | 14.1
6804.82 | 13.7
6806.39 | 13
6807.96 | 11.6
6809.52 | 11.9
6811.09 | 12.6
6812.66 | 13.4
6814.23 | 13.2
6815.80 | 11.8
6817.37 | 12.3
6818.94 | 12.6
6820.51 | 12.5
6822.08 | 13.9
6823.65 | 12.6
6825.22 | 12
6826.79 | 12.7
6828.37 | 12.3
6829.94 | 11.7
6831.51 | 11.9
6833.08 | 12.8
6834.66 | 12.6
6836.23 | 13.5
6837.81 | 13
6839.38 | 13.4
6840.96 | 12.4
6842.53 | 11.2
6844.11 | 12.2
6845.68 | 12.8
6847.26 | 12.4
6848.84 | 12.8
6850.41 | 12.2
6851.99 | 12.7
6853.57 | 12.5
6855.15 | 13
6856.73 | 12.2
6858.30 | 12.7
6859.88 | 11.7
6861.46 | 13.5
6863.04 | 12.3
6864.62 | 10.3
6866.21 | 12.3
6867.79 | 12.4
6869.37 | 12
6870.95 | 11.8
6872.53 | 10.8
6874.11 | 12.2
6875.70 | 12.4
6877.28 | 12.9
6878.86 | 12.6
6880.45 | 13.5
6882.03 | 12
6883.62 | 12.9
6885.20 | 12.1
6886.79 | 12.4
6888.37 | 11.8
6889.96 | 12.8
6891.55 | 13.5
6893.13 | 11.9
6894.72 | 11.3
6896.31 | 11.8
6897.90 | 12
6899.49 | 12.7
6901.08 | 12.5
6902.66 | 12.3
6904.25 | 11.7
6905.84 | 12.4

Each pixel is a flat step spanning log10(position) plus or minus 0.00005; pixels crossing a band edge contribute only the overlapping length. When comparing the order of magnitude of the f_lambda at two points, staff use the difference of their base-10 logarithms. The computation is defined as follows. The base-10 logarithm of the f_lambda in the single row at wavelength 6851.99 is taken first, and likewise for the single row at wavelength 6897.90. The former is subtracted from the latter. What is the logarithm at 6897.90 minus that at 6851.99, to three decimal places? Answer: -0.025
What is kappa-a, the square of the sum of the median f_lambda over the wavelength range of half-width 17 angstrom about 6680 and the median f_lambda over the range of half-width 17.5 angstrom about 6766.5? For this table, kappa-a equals 630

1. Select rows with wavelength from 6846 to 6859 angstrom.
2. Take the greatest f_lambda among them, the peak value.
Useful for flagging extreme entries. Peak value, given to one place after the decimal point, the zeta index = 13.0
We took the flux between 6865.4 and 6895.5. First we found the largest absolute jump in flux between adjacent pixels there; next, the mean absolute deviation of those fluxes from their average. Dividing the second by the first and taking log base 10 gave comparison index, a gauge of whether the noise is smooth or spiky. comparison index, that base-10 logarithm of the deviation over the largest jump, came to -0.50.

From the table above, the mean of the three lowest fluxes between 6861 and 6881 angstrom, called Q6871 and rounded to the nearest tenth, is 11.0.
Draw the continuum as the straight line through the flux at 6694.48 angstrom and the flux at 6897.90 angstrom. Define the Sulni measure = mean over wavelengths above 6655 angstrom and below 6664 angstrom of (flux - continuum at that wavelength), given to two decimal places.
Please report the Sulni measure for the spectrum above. 0.53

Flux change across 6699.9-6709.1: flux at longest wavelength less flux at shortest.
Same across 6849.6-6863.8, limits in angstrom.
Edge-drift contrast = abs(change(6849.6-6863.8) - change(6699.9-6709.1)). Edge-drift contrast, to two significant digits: 0.60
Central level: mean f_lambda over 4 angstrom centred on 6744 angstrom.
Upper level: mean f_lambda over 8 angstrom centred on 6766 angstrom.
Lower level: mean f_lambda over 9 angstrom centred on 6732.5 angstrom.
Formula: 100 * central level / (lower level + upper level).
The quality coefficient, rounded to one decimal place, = 50.2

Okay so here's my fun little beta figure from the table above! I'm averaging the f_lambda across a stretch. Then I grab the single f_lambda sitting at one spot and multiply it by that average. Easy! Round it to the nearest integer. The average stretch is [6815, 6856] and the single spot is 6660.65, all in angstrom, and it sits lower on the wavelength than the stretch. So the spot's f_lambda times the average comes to 155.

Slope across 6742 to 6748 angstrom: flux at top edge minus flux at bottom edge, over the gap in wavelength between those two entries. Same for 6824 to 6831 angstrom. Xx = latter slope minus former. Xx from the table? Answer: -0.11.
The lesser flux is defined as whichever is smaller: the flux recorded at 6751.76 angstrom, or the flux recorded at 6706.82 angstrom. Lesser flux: 12.5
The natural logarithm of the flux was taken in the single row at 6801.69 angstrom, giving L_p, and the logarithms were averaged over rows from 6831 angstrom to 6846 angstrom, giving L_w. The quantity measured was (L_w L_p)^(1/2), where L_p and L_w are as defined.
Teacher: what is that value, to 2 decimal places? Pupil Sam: 2.56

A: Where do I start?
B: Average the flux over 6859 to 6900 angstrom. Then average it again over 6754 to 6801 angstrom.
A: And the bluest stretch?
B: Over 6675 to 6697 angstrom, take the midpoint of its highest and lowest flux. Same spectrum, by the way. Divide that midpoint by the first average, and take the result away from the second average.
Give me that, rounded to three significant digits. 11.4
